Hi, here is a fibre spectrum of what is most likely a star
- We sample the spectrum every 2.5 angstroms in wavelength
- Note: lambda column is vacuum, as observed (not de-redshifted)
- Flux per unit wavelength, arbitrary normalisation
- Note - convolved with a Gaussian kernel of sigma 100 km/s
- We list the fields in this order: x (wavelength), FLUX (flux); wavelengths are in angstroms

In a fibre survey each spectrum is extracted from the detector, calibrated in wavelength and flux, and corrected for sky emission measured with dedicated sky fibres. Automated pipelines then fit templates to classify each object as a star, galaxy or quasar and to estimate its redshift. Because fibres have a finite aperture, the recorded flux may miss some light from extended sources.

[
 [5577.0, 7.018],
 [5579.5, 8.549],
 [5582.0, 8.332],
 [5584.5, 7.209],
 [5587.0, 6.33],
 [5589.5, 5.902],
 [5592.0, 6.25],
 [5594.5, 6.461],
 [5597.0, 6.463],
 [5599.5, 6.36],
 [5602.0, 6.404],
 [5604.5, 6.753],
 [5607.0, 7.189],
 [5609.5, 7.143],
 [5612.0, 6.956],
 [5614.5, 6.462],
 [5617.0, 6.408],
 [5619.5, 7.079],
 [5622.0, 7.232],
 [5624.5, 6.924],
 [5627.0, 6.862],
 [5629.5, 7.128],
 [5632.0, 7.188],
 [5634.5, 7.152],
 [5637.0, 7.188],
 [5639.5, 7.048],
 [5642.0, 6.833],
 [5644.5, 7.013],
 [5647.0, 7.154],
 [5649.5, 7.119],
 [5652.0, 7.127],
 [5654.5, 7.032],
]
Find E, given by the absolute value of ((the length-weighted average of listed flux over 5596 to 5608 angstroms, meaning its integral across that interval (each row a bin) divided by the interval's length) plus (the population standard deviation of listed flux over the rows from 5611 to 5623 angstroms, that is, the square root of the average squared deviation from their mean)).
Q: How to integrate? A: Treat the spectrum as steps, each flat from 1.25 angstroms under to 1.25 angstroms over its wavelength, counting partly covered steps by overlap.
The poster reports 7.0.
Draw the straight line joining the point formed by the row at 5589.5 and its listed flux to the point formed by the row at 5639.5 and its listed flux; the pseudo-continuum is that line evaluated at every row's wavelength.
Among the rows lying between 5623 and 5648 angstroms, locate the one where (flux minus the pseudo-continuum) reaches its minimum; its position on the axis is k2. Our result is 5642.0 angstroms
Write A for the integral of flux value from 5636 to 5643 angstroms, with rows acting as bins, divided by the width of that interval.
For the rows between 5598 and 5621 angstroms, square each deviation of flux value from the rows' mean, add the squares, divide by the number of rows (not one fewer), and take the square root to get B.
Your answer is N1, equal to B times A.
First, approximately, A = 7.02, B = 0.33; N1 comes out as 2.3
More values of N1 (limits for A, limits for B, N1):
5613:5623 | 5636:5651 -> 0.8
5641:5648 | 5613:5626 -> 2.3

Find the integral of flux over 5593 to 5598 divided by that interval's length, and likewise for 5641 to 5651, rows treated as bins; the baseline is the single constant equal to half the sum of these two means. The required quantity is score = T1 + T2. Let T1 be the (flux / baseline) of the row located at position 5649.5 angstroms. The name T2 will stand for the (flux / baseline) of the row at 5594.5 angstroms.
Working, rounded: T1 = 1.06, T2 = 0.96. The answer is 2.01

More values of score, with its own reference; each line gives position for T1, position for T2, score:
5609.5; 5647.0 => 2.12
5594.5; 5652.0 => 2.01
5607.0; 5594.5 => 2.02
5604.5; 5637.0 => 2.07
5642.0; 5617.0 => 1.96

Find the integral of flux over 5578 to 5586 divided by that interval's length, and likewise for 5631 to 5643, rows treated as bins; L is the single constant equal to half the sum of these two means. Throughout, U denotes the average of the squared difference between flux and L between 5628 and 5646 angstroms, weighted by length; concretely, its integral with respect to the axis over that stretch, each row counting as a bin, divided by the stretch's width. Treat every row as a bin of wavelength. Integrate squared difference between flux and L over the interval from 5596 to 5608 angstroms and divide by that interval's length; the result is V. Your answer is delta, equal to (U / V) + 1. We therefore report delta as 1.23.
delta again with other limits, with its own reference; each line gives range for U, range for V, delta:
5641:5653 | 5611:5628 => 1.43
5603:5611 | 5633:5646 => 2.33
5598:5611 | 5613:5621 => 1.85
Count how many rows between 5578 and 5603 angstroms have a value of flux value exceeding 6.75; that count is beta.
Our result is 3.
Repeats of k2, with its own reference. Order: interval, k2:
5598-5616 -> 5614.5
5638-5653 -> 5642.0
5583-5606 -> 5589.5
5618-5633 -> 5627.0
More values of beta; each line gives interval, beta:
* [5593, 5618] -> 4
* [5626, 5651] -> 10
